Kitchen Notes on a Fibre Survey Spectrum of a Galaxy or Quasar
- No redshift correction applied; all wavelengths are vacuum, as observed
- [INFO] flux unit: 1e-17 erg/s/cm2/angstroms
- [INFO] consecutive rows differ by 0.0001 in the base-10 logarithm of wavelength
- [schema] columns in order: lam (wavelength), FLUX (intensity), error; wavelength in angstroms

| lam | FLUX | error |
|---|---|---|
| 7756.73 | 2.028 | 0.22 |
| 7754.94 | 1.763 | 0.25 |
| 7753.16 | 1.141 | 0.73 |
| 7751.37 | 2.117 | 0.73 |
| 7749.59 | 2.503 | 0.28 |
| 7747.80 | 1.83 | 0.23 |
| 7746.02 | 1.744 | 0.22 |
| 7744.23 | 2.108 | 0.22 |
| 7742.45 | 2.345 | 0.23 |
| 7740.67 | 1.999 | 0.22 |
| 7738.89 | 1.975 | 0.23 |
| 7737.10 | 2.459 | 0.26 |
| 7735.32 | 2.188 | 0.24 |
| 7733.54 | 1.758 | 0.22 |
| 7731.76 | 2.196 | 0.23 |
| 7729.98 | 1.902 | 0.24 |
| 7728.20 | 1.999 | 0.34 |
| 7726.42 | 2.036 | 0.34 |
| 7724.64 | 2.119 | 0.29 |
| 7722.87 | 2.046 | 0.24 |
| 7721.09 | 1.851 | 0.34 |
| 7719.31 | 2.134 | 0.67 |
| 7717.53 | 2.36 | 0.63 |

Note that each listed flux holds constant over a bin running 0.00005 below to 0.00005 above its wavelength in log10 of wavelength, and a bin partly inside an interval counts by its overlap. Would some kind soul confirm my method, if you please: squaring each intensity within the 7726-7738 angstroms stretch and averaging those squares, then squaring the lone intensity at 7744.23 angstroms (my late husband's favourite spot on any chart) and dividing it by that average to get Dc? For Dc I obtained 1.02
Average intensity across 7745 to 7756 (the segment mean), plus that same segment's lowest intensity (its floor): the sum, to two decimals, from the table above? 2.99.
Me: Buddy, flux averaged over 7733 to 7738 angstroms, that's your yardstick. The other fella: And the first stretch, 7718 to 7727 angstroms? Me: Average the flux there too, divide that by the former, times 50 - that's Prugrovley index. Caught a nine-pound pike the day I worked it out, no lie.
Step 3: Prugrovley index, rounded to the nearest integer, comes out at 48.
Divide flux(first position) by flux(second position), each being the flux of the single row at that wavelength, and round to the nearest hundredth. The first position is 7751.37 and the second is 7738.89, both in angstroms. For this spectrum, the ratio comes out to 1.07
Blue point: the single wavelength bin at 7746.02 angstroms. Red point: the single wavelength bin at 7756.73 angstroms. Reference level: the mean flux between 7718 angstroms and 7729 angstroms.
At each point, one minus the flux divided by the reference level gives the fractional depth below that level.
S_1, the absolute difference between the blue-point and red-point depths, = 0.14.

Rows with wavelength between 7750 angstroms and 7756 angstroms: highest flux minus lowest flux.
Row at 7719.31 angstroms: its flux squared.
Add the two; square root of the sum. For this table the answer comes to 2.35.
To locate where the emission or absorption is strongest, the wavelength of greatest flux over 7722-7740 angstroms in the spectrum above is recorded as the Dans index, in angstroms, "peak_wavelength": 7737.10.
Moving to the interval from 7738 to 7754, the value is 7749.59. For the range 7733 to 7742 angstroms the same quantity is 7737.10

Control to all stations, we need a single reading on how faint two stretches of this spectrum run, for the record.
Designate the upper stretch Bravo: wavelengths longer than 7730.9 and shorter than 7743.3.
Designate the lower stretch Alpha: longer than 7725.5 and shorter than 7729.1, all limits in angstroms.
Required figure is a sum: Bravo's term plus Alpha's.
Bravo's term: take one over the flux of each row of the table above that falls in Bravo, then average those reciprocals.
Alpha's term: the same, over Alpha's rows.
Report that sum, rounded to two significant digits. 0.97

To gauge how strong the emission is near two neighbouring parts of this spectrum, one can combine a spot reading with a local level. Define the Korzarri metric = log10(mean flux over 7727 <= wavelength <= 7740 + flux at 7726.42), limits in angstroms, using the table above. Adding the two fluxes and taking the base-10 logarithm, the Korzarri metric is 0.613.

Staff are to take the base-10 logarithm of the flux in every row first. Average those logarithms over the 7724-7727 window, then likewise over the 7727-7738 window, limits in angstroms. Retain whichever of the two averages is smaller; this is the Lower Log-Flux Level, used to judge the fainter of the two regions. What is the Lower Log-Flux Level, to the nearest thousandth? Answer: 0.316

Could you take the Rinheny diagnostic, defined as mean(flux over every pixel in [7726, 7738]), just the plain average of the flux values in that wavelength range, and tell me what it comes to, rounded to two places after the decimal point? 2.08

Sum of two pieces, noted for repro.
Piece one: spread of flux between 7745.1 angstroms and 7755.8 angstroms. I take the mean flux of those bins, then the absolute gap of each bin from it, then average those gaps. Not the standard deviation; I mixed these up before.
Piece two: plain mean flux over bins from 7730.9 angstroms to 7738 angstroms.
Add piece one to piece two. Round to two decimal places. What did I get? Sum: 2.46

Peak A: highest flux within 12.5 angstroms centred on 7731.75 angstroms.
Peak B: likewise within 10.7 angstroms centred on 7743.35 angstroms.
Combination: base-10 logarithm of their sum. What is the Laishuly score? 0.682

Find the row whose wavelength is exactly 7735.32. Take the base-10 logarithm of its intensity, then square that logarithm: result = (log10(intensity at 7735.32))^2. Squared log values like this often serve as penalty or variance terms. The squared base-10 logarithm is 0.12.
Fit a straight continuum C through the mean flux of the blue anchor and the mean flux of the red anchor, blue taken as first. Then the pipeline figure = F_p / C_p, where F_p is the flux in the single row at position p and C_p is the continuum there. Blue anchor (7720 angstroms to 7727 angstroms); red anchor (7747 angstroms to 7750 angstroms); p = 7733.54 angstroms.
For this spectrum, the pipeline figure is 0.85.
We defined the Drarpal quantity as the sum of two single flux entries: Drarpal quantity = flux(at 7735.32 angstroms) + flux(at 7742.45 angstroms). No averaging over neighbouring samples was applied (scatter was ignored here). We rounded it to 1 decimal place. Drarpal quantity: 4.5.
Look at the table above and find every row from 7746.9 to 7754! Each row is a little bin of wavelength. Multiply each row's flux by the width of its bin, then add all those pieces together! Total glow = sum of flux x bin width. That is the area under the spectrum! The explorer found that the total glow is 13.5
